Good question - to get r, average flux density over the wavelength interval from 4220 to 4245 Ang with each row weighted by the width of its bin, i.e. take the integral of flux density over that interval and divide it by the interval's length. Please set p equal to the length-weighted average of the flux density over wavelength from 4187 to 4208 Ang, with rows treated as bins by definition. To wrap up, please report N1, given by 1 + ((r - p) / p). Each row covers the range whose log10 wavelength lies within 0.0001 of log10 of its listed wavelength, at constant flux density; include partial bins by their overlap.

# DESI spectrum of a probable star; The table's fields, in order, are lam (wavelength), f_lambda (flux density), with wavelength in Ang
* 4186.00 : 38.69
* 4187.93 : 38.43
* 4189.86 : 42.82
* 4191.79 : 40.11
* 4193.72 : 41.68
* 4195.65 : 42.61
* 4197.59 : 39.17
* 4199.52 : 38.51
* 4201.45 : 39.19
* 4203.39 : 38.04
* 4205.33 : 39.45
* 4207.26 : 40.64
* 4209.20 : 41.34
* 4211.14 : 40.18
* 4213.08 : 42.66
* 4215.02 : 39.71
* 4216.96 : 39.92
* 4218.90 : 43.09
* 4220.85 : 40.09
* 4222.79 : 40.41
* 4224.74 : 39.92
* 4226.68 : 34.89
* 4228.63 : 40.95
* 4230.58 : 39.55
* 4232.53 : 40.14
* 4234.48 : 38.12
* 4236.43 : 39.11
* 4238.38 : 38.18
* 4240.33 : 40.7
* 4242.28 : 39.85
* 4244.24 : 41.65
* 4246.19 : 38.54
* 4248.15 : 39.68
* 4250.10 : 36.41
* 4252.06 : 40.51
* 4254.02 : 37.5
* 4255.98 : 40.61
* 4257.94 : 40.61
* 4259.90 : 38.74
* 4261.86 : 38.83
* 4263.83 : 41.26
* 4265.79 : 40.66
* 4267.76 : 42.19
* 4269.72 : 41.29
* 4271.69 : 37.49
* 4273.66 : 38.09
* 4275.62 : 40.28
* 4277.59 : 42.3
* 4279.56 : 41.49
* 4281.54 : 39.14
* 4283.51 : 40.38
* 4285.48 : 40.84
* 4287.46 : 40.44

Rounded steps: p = 40.1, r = 39.5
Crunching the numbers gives 0.99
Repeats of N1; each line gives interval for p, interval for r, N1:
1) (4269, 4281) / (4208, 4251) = 0.99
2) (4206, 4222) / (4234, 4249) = 0.97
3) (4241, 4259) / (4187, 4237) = 1.01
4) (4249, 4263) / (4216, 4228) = 1.02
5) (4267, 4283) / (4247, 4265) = 0.98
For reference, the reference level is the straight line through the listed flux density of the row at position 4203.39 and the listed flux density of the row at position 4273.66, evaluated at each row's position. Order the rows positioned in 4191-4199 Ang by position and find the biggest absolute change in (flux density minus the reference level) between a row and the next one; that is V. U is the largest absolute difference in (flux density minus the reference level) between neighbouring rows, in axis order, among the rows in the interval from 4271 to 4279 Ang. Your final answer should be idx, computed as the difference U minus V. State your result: -1.3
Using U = 2.2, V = 3.4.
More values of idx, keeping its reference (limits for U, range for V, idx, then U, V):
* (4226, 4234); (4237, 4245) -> 3.5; 6.1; 2.5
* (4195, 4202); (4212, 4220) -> 0.3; 3.4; 3.2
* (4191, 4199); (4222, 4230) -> -2.6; 3.4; 6.1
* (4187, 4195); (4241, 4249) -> 1.3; 4.4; 3.1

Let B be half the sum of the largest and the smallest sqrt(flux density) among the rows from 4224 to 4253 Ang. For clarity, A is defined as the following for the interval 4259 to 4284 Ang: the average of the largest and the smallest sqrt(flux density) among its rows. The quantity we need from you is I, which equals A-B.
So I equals 0.13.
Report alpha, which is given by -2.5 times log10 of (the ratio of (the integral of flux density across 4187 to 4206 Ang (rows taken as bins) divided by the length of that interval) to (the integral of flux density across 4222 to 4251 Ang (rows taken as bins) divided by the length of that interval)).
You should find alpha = -0.022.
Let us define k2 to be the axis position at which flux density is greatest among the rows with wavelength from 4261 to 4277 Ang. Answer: 4267.76 Ang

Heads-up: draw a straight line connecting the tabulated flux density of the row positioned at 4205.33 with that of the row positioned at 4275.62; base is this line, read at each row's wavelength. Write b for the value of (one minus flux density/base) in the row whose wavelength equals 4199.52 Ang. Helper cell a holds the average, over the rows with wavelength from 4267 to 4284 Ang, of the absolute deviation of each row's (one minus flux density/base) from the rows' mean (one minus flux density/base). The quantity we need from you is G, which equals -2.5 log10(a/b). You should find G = -0.5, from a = 0.0341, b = 0.022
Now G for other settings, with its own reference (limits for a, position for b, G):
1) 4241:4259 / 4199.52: -0.4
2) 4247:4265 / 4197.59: -2.1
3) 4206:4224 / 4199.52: -0.1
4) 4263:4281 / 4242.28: -3.9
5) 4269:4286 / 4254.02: 0.8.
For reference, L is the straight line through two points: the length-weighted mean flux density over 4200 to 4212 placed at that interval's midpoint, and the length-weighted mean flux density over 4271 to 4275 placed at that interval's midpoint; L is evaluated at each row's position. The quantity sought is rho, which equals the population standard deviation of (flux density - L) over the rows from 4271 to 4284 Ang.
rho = 1.67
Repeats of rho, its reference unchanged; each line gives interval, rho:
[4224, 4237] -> 1.86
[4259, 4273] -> 1.60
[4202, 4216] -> 1.42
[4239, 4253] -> 1.55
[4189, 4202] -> 1.57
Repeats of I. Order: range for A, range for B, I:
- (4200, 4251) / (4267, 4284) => -0.08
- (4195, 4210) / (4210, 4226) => -0.09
